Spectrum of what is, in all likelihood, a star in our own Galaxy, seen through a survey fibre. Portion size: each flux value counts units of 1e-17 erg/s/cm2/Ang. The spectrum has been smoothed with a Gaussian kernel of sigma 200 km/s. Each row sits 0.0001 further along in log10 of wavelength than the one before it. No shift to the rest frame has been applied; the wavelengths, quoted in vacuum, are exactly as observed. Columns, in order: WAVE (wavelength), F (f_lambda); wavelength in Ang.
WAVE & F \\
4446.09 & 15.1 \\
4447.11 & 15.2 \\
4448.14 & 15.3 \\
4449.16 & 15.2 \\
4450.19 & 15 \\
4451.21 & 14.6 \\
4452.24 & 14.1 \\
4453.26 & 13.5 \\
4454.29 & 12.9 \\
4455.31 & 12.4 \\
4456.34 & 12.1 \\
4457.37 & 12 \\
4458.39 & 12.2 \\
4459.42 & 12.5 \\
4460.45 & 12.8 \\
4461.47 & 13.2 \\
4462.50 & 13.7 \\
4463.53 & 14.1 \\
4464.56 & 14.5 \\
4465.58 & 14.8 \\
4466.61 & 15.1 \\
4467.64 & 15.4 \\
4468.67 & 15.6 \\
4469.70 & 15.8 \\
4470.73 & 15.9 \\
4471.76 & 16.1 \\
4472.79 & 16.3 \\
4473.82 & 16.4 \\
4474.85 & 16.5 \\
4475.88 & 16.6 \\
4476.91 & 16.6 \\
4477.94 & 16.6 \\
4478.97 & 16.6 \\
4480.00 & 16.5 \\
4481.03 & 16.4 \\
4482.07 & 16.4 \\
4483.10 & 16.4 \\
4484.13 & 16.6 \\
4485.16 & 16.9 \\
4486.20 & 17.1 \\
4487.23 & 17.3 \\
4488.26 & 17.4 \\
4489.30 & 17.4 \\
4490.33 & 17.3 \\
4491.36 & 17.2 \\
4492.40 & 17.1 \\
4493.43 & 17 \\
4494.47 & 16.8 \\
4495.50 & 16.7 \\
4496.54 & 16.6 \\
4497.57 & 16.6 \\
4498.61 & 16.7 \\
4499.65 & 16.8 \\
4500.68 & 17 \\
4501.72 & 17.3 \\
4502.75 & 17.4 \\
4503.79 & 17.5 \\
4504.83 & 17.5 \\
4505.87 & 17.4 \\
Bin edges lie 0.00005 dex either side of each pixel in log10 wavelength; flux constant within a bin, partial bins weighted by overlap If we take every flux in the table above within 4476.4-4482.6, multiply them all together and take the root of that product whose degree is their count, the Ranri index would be 16.5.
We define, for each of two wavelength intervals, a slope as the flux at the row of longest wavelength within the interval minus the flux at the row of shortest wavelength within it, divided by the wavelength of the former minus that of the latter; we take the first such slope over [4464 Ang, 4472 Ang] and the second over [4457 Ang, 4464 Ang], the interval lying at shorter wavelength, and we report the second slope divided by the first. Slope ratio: 2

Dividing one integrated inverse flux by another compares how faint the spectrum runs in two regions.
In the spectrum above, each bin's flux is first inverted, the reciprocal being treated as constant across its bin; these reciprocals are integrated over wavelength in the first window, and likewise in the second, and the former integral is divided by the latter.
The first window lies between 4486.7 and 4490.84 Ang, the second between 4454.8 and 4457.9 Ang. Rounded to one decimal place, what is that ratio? 0.9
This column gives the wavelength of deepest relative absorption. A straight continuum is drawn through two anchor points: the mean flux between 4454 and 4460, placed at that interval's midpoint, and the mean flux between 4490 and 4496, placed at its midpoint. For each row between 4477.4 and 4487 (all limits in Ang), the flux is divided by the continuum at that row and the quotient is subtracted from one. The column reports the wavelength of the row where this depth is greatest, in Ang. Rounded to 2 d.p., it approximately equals 4483.10 Ang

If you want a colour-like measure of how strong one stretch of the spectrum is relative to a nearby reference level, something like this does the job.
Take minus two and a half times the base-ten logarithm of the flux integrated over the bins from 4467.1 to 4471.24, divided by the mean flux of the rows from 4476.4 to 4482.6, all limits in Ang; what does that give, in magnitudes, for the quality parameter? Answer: -1.48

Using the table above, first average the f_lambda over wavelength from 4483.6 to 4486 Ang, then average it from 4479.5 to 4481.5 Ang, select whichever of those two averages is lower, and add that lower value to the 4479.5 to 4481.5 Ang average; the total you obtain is 33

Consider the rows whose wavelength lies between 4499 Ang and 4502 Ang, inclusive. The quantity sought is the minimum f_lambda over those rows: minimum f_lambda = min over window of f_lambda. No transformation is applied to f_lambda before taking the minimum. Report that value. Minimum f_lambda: 16.8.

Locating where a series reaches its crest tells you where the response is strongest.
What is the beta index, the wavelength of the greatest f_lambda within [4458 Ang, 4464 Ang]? 4463.53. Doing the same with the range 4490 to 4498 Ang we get 4490.33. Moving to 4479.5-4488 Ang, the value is 4487.23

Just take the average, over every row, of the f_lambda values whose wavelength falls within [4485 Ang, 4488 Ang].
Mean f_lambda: 17.1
